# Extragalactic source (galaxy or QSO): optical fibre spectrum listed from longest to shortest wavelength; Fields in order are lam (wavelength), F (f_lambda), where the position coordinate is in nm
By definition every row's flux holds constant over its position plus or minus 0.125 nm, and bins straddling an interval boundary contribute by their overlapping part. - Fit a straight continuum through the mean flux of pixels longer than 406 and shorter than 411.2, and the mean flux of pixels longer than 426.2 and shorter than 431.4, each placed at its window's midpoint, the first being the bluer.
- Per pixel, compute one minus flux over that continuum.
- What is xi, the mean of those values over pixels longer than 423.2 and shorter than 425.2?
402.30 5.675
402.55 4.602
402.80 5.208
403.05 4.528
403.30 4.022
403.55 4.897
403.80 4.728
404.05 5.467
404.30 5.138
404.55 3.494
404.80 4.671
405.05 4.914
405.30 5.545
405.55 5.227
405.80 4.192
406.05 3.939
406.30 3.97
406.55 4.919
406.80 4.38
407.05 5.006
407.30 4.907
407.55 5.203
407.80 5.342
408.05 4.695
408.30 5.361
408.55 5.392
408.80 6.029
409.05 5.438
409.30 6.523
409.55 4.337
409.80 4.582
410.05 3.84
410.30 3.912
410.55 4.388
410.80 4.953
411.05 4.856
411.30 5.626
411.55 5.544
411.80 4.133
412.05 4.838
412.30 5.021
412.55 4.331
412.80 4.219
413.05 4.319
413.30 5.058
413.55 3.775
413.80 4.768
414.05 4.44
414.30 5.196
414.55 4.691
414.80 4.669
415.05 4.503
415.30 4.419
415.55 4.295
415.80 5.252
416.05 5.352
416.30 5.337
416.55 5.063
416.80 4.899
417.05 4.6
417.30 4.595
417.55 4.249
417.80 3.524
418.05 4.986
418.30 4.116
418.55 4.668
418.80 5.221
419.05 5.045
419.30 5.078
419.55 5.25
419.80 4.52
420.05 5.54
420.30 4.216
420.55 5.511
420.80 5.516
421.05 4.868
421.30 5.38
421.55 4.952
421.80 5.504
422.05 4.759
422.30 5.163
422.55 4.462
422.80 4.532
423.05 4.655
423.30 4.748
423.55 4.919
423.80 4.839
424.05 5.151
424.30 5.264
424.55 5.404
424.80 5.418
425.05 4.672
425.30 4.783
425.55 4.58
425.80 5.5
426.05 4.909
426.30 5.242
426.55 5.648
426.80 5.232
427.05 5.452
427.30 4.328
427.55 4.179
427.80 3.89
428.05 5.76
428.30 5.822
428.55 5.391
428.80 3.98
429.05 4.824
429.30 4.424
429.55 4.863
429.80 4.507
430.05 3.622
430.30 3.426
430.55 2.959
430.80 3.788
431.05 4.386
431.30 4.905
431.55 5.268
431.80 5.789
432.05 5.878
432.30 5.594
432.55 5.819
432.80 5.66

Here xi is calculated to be -0.08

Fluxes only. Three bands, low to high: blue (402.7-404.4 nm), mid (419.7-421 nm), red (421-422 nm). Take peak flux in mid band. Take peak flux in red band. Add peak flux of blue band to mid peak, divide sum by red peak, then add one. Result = 3.00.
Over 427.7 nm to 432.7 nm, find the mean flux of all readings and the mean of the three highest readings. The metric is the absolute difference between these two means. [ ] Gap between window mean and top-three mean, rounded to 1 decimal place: 1.1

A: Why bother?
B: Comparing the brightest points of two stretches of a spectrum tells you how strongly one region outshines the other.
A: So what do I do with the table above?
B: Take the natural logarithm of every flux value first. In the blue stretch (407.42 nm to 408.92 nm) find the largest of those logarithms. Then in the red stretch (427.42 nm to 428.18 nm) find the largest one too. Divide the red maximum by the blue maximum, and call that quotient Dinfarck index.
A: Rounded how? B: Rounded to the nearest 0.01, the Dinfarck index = 0.97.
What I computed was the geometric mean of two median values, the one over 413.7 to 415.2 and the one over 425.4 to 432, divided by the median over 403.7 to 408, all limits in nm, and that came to 0.97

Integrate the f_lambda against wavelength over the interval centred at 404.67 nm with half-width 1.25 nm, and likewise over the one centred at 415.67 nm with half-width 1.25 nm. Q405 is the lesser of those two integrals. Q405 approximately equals 12.1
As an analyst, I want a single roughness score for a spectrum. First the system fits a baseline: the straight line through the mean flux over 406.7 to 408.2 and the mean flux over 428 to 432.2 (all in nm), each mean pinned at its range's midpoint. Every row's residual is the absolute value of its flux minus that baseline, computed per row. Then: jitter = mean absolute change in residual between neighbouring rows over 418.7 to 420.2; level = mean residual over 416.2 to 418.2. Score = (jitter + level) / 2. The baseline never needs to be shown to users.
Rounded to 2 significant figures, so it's 0.31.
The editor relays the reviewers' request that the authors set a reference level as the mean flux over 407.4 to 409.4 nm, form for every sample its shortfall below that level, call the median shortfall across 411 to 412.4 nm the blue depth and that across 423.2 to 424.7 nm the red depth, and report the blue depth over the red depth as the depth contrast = 1.2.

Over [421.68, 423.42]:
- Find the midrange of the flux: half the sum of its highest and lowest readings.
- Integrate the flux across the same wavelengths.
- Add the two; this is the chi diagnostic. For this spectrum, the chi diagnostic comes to 13.4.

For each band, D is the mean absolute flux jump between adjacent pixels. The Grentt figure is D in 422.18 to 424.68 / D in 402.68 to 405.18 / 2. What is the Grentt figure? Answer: 0.14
